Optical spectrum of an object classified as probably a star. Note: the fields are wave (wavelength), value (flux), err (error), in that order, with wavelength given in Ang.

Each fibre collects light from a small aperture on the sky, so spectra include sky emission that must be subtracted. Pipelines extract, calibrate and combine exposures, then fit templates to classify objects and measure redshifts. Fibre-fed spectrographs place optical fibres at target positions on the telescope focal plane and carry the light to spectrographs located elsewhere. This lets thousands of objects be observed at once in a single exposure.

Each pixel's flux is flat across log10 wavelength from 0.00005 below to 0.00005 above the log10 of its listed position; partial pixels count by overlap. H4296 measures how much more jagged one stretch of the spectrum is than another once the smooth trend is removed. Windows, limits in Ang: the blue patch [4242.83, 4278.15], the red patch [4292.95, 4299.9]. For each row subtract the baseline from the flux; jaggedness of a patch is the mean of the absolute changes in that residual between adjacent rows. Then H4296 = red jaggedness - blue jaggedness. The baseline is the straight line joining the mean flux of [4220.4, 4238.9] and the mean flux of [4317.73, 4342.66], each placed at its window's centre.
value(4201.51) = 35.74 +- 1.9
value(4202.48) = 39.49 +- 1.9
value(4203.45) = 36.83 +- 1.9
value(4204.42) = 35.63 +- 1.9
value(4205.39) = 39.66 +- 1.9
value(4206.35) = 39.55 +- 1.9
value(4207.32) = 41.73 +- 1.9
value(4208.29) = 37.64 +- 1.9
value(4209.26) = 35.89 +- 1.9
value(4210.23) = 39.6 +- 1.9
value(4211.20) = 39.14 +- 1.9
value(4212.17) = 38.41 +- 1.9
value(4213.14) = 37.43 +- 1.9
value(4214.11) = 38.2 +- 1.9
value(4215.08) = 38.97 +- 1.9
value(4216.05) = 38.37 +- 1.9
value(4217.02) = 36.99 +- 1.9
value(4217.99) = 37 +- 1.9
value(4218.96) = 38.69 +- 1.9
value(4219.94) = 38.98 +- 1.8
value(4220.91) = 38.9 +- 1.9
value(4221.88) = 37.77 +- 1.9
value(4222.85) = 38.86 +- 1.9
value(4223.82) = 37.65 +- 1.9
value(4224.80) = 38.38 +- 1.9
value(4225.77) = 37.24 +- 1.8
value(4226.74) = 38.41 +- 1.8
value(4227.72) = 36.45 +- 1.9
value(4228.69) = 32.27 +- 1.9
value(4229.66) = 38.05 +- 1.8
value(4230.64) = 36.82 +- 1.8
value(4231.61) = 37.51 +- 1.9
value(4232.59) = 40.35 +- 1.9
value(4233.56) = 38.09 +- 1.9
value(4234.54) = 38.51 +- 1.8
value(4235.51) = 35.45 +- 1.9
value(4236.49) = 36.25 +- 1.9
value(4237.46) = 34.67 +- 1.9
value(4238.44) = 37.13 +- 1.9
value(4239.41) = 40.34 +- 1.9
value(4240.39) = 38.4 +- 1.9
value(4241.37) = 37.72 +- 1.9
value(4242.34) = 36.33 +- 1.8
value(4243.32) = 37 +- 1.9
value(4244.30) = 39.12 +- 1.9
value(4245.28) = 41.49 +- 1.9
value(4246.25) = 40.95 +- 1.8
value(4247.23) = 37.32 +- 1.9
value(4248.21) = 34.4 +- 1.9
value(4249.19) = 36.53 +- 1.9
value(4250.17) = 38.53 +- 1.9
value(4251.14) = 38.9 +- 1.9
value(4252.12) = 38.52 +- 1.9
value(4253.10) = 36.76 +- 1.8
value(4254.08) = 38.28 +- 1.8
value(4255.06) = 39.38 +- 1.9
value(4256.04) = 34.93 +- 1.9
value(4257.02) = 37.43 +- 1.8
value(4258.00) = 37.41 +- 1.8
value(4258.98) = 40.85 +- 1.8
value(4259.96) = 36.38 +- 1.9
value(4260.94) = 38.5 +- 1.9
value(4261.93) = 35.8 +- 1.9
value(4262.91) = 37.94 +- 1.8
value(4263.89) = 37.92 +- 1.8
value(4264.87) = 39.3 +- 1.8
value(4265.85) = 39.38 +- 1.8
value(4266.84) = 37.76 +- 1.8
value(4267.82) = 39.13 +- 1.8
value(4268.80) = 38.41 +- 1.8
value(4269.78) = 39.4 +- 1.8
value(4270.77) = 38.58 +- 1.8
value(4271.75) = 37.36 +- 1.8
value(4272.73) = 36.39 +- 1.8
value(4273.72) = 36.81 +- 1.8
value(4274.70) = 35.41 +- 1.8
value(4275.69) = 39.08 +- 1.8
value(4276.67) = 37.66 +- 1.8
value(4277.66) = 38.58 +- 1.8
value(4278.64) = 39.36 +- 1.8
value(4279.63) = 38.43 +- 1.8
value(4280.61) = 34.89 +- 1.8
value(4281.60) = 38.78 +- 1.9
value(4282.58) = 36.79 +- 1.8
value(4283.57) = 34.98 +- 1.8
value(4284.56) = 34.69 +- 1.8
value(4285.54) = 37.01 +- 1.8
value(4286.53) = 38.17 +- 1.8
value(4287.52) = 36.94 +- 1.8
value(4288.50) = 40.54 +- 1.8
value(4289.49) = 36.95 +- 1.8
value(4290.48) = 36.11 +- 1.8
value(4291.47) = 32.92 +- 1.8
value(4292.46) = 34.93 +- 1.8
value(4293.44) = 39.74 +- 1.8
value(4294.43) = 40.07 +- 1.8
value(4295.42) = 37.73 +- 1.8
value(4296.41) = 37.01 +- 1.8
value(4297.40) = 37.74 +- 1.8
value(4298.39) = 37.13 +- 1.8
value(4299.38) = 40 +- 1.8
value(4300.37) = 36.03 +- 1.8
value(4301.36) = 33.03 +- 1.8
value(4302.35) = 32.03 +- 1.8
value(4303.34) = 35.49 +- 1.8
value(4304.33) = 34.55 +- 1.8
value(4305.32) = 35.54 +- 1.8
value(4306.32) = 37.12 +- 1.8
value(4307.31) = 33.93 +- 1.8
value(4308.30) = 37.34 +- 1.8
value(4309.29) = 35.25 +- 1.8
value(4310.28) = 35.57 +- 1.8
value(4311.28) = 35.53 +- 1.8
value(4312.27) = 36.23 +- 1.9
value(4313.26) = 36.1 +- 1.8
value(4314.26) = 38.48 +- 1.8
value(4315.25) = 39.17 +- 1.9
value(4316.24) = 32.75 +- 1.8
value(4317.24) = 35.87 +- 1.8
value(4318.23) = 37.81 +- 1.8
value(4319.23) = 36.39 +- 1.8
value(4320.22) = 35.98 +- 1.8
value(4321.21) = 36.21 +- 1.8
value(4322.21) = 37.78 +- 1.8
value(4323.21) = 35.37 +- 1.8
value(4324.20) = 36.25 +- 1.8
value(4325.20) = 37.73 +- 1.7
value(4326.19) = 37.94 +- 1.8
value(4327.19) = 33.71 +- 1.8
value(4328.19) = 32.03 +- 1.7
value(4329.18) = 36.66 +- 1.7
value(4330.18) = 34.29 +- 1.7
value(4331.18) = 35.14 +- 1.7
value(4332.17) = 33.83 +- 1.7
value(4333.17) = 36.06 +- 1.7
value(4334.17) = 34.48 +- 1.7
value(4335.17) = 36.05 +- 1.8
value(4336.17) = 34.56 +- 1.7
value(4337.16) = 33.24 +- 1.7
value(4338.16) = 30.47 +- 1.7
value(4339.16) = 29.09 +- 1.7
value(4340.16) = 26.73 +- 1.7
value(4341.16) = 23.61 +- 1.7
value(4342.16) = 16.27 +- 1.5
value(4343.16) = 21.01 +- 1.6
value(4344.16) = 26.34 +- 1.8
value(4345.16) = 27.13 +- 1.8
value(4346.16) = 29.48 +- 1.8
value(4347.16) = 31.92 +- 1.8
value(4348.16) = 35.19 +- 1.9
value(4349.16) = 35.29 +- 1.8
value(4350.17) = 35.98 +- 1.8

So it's -0.4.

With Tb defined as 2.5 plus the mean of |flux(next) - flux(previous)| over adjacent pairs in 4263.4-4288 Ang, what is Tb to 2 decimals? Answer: 3.96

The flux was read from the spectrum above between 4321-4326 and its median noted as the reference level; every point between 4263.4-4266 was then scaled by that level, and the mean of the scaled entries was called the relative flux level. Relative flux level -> 1.07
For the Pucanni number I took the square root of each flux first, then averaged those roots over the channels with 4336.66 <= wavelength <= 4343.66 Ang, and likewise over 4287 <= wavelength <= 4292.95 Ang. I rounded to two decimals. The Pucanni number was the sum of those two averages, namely 11.08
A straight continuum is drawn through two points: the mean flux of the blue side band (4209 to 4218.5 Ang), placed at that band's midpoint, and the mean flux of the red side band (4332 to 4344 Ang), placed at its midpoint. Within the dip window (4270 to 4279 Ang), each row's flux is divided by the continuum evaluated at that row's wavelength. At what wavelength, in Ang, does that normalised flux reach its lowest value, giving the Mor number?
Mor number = 4274.70 Ang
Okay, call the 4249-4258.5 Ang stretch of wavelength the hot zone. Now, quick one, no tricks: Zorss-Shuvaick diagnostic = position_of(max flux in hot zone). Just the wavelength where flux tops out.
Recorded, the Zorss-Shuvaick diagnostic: 4255.06 Ang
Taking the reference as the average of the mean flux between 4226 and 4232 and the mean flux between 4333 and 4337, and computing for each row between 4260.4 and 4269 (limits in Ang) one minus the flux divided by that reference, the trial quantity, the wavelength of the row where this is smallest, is 4265.85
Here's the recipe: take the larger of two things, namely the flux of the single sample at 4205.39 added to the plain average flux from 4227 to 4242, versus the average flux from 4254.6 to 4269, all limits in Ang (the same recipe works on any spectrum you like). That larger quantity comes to 76.9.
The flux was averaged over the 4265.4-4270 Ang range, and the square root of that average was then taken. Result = 6.23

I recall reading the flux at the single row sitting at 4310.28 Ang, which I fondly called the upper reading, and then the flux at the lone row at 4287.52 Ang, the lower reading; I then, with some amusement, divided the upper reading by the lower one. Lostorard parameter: 0.96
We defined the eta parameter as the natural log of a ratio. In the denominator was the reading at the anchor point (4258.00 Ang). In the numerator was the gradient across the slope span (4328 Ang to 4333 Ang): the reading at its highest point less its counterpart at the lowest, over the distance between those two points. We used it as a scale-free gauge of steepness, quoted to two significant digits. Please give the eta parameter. -4.4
